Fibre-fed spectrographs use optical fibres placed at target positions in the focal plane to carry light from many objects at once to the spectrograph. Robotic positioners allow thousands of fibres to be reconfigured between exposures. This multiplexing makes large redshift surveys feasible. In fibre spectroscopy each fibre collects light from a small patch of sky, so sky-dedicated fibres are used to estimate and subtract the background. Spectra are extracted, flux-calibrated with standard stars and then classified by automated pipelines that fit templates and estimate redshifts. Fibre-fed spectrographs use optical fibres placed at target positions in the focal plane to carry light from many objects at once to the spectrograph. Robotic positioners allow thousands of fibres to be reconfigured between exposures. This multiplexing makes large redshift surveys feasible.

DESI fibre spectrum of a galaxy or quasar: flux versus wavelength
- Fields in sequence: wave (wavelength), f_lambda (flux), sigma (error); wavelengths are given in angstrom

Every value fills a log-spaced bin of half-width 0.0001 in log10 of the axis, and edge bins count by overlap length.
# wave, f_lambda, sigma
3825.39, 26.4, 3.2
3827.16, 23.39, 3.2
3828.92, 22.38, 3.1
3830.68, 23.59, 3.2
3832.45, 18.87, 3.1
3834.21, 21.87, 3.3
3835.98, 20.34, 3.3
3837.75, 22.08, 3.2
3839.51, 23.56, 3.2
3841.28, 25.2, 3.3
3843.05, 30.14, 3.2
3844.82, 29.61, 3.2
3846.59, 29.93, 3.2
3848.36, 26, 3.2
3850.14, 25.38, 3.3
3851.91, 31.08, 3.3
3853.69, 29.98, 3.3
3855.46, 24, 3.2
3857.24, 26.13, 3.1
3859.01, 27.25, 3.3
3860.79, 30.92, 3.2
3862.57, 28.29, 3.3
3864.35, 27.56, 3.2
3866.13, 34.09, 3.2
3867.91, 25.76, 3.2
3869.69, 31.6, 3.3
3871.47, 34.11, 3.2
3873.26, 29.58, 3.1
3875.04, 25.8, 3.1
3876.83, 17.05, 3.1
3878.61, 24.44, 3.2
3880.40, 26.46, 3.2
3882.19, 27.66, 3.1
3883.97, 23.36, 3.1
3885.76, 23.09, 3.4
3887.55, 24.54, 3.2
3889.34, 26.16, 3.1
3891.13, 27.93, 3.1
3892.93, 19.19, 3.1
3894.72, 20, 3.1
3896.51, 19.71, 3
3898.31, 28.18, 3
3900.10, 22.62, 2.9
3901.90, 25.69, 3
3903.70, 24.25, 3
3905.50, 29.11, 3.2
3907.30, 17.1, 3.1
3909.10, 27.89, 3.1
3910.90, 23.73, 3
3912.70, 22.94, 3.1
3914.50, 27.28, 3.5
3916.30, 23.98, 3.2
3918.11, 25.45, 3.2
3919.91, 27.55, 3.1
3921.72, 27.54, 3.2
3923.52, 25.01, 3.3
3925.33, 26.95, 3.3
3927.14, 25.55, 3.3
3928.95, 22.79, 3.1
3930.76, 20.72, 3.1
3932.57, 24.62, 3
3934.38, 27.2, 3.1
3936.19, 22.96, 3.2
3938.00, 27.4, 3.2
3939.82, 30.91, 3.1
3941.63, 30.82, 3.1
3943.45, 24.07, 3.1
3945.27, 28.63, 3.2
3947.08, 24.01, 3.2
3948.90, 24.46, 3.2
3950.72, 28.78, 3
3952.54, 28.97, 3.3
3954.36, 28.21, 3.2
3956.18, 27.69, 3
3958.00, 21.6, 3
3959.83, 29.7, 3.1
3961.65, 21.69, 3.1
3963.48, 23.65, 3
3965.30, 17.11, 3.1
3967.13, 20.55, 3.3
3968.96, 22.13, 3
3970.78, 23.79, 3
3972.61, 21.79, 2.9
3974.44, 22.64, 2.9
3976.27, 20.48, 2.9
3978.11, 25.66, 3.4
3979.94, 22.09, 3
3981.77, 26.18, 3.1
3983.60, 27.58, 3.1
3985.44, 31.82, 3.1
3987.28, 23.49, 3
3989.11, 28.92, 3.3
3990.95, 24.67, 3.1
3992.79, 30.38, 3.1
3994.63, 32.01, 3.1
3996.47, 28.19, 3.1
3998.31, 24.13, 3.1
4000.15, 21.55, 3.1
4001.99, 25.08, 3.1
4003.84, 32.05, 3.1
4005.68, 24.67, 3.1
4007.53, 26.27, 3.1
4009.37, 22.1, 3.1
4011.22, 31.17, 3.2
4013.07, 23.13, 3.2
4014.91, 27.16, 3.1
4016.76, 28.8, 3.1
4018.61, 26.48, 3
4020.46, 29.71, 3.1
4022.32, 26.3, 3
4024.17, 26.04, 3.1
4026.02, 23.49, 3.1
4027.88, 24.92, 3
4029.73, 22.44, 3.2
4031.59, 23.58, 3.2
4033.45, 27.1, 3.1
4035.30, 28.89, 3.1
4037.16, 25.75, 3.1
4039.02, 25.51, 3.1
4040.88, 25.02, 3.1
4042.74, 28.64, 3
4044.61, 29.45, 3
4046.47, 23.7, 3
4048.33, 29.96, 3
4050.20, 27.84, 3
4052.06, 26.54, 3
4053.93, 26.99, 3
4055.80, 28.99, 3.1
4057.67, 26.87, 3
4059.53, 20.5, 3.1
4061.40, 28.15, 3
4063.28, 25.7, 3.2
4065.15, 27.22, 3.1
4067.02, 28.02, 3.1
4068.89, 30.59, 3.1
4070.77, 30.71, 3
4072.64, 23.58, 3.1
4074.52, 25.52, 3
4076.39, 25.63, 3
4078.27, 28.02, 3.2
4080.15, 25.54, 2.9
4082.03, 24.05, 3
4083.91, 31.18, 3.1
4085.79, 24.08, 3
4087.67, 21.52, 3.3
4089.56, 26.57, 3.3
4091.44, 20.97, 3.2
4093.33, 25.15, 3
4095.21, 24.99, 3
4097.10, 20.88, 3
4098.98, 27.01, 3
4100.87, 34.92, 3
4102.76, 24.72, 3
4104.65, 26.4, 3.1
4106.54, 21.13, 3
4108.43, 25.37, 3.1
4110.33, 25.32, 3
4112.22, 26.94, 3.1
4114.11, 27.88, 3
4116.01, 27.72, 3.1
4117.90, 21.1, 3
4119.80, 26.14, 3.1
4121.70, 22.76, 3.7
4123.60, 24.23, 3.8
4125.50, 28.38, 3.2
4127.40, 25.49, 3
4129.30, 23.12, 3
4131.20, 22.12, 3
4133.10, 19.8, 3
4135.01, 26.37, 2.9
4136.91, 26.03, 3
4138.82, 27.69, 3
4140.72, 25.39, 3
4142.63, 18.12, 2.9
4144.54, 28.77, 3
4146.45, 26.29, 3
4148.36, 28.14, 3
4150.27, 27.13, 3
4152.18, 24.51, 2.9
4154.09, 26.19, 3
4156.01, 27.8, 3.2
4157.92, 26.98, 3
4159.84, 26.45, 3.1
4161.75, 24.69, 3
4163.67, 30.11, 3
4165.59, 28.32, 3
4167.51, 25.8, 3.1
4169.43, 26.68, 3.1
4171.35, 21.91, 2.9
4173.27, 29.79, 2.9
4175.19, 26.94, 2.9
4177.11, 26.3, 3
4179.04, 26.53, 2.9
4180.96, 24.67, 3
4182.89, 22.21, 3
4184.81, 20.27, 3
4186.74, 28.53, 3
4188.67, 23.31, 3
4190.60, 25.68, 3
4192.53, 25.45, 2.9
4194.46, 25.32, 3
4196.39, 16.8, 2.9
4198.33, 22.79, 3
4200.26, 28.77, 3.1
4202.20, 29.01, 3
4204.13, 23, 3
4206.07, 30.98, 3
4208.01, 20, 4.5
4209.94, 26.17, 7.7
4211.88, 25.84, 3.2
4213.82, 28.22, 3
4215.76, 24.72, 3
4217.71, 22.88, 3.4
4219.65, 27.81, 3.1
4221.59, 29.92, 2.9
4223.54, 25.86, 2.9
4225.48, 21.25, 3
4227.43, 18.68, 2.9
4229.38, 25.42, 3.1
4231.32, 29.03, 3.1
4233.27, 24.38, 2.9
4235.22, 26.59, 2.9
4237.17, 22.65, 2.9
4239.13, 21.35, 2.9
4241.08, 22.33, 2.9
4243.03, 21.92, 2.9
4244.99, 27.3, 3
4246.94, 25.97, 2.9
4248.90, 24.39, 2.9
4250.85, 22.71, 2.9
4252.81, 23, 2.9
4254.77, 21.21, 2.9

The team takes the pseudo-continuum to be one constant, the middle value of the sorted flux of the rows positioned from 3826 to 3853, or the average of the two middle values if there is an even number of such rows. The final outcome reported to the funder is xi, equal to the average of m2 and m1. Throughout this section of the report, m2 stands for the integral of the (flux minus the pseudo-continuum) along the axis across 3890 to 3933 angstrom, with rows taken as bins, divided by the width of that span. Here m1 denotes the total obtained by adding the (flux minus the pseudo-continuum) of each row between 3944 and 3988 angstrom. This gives 14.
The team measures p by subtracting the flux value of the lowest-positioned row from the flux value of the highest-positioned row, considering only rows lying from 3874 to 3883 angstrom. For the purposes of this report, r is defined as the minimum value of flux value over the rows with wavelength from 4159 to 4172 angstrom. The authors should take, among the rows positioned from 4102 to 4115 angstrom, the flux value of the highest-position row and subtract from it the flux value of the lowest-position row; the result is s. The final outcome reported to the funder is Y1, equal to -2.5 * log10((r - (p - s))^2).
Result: -6.83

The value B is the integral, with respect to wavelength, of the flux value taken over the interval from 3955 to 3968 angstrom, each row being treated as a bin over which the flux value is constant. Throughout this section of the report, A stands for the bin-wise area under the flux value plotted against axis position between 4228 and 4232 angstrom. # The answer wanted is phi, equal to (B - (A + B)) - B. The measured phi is -407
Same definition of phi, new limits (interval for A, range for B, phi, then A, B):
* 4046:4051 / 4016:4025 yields -384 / 137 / 247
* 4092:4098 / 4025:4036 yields -416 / 141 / 275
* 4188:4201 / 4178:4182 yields -413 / 311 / 102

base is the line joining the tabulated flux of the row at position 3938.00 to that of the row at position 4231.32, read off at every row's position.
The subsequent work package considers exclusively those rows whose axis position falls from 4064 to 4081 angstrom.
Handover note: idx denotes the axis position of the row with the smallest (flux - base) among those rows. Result 4072.64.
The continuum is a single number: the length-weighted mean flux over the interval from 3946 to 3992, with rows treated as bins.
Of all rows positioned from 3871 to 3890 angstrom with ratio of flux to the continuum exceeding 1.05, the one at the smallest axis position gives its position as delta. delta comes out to 3871.47 angstrom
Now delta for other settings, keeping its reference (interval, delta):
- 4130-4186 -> 4135.01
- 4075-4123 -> 4078.27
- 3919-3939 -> 3919.91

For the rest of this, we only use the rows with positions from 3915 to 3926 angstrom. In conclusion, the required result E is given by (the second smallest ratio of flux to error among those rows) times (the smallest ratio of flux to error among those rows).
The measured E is 57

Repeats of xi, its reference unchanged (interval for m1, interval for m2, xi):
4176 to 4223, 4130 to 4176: 21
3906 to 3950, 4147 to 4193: 23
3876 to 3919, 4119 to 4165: 7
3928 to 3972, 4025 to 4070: 20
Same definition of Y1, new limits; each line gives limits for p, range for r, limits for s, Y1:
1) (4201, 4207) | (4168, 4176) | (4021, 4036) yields -6.76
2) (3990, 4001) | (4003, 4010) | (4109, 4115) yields -7.22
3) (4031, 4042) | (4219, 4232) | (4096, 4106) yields -6.79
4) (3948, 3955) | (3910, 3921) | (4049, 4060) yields -5.37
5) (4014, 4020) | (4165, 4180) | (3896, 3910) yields -7.44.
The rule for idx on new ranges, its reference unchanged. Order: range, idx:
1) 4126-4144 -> 4142.63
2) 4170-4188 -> 4184.81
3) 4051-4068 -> 4059.53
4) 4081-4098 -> 4097.10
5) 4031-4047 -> 4031.59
